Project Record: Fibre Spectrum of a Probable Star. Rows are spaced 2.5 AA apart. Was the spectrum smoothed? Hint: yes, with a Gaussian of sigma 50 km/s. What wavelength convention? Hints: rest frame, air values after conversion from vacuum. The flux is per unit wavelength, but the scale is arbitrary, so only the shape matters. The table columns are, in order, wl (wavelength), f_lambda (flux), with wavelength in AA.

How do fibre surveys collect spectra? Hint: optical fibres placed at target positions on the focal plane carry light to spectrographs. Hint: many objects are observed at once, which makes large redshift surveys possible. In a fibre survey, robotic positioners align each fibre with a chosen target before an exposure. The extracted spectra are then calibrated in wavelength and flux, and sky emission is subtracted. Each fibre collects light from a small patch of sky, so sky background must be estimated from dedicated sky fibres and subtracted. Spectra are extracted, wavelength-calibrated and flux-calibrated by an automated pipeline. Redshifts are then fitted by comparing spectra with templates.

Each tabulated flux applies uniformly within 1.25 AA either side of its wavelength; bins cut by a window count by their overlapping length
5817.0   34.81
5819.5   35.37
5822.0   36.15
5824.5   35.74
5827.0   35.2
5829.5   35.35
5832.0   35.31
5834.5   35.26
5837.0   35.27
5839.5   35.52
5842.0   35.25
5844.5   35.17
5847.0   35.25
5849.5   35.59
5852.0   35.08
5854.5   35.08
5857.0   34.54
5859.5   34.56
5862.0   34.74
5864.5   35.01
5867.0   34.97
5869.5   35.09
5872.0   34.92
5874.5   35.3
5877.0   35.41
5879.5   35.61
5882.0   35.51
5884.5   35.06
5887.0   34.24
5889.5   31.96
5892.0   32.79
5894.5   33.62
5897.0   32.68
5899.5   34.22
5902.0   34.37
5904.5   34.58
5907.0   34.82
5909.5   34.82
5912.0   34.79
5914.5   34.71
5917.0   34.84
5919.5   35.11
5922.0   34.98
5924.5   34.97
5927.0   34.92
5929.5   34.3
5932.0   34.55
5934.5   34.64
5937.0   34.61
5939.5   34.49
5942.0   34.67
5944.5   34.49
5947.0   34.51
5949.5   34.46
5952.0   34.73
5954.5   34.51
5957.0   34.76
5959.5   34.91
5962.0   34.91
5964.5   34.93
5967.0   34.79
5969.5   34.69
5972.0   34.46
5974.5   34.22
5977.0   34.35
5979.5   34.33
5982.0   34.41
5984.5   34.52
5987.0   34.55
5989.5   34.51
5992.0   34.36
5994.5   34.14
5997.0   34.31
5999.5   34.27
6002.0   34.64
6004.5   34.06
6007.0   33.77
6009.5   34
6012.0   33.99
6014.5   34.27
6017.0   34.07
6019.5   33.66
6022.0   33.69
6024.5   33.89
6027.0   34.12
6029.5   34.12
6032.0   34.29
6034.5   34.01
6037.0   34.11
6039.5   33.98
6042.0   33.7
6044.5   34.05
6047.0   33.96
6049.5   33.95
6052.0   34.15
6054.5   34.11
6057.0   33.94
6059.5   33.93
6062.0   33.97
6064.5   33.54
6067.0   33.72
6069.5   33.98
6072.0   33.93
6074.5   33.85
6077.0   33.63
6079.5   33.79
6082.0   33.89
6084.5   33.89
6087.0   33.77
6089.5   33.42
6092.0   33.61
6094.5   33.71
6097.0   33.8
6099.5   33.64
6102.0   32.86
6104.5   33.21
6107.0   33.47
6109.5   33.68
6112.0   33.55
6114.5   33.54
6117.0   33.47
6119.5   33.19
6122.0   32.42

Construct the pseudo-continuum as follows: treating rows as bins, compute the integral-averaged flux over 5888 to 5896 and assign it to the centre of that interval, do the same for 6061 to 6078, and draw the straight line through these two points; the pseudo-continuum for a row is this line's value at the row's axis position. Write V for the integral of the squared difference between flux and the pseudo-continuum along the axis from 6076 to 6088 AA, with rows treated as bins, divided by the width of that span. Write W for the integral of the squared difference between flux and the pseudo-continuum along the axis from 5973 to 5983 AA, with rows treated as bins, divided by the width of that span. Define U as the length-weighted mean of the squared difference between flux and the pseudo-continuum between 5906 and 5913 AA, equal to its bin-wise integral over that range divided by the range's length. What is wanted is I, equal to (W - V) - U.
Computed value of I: -3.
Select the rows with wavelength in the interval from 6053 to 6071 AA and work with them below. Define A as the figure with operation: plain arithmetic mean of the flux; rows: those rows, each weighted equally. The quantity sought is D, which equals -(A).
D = -33.9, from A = 33.9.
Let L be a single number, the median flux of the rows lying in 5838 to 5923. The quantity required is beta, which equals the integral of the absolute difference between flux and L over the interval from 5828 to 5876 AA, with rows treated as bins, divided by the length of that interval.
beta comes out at 0.28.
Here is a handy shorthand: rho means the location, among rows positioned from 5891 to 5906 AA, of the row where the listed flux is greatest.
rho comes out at 5904.5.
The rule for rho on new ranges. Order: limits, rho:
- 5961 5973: 5964.5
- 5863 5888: 5879.5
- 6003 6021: 6014.5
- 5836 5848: 5839.5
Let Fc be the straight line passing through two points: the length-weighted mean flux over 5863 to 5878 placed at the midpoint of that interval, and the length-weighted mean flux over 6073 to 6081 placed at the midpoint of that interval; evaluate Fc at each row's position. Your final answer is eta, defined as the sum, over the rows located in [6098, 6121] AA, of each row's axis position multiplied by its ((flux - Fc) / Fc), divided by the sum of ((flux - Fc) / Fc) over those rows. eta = 6106.4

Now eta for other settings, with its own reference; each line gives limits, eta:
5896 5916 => 5899.5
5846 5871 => 5861.1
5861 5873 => 5865.4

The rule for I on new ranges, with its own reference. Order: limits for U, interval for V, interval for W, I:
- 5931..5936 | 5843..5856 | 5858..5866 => -5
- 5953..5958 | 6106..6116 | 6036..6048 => -2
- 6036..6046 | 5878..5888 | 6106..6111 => -6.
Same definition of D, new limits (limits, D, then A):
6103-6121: -33.4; 33.4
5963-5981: -34.5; 34.5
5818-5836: -35.5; 35.5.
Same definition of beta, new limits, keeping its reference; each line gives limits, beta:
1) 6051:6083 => 1.07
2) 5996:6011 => 0.78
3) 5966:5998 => 0.51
